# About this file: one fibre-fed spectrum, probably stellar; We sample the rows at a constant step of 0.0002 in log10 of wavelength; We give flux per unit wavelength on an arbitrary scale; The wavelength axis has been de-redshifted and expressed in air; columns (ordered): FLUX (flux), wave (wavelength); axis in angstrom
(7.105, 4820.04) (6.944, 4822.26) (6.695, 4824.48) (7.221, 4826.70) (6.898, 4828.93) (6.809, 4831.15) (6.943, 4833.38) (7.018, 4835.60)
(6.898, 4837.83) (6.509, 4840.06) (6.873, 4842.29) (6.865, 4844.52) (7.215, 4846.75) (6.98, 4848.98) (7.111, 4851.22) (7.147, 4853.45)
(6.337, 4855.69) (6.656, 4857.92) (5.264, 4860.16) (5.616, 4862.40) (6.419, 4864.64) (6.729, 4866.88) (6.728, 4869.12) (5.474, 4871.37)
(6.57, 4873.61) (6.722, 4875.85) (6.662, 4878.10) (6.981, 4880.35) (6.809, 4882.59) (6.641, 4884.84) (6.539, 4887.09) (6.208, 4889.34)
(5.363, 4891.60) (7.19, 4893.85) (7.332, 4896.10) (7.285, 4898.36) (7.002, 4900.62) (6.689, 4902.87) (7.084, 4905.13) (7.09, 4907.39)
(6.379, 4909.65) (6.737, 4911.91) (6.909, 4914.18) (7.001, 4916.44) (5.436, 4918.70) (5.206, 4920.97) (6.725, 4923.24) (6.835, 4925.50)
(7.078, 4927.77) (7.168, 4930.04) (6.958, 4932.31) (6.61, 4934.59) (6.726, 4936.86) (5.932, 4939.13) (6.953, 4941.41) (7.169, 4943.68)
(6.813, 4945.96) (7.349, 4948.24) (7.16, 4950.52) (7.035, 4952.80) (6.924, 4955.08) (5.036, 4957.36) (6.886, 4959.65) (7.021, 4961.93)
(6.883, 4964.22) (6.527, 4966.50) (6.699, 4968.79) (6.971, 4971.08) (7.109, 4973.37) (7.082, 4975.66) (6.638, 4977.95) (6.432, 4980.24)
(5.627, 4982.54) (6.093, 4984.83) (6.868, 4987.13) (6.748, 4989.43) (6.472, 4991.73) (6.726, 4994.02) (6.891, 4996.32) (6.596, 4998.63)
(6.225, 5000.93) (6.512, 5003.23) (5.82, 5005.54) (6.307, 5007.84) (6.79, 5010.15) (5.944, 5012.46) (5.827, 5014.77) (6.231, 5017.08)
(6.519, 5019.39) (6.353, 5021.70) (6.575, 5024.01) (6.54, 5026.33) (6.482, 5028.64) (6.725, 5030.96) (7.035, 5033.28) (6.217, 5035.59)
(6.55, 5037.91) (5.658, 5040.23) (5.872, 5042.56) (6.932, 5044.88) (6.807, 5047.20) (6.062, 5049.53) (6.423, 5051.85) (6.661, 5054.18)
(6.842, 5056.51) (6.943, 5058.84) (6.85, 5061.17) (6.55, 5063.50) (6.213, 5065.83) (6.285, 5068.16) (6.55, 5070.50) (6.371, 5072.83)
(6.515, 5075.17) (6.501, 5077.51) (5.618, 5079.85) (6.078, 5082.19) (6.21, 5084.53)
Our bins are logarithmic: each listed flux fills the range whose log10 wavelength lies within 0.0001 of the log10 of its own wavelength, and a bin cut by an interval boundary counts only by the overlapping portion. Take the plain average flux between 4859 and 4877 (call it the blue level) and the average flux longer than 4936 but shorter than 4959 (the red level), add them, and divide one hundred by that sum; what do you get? 7.75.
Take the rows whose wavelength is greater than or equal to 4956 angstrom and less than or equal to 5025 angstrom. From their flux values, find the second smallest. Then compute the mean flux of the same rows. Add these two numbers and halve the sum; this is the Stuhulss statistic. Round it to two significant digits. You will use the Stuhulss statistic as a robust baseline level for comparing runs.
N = 6.1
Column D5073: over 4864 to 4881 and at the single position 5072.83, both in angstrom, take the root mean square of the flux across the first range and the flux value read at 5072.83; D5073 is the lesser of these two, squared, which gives 40.6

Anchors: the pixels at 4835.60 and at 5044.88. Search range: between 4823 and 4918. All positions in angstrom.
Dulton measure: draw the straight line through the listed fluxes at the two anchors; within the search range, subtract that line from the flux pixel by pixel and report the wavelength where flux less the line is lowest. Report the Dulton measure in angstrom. 4860.16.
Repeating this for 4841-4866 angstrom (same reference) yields 4860.16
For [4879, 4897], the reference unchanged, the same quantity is 4891.60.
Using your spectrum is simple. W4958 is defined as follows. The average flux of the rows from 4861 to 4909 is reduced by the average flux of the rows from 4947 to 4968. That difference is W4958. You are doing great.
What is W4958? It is -0.1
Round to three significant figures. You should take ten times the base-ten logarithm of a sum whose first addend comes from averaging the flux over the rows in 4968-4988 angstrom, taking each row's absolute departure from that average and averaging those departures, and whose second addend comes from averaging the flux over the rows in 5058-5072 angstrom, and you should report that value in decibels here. 8.41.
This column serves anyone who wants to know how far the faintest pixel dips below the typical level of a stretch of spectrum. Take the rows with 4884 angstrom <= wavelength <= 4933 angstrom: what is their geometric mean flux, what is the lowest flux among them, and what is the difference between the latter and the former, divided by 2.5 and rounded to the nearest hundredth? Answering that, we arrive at -0.58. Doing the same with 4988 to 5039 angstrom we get -0.25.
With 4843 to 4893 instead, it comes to -0.48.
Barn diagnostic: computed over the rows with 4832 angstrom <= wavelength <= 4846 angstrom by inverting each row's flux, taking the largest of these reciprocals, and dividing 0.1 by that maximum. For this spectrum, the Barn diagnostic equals 0.651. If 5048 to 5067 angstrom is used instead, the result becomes 0.606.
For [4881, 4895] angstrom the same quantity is 0.536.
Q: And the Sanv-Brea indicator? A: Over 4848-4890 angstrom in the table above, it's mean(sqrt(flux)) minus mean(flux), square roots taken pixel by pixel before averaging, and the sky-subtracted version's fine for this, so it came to -3.96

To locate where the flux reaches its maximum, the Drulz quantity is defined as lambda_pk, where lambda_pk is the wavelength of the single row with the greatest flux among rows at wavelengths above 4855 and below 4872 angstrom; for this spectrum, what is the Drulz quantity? 4866.88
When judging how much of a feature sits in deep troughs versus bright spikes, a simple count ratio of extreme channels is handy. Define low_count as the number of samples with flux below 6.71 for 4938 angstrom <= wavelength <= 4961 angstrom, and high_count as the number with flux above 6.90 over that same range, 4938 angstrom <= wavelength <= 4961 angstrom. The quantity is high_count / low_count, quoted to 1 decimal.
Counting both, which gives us 3.0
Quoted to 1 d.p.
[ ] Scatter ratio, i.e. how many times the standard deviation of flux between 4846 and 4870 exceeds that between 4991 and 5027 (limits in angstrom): 1.9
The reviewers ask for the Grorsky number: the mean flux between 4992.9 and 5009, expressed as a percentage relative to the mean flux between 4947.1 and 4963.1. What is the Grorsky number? 95.1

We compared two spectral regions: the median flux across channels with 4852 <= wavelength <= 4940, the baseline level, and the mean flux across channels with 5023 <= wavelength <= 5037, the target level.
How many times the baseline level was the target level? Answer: 0.981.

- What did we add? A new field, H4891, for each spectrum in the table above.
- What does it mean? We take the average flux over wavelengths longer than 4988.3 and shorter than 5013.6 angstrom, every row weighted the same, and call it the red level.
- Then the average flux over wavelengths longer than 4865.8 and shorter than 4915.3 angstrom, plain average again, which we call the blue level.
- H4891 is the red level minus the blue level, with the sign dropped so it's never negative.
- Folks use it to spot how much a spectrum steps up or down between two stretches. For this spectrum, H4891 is 0.2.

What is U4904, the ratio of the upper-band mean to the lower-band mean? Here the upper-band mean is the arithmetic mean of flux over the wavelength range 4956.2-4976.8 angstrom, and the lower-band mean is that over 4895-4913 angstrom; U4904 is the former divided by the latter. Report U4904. 0.96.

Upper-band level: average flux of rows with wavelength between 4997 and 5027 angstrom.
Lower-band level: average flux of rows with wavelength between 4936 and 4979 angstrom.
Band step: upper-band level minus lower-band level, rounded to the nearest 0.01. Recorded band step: -0.46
